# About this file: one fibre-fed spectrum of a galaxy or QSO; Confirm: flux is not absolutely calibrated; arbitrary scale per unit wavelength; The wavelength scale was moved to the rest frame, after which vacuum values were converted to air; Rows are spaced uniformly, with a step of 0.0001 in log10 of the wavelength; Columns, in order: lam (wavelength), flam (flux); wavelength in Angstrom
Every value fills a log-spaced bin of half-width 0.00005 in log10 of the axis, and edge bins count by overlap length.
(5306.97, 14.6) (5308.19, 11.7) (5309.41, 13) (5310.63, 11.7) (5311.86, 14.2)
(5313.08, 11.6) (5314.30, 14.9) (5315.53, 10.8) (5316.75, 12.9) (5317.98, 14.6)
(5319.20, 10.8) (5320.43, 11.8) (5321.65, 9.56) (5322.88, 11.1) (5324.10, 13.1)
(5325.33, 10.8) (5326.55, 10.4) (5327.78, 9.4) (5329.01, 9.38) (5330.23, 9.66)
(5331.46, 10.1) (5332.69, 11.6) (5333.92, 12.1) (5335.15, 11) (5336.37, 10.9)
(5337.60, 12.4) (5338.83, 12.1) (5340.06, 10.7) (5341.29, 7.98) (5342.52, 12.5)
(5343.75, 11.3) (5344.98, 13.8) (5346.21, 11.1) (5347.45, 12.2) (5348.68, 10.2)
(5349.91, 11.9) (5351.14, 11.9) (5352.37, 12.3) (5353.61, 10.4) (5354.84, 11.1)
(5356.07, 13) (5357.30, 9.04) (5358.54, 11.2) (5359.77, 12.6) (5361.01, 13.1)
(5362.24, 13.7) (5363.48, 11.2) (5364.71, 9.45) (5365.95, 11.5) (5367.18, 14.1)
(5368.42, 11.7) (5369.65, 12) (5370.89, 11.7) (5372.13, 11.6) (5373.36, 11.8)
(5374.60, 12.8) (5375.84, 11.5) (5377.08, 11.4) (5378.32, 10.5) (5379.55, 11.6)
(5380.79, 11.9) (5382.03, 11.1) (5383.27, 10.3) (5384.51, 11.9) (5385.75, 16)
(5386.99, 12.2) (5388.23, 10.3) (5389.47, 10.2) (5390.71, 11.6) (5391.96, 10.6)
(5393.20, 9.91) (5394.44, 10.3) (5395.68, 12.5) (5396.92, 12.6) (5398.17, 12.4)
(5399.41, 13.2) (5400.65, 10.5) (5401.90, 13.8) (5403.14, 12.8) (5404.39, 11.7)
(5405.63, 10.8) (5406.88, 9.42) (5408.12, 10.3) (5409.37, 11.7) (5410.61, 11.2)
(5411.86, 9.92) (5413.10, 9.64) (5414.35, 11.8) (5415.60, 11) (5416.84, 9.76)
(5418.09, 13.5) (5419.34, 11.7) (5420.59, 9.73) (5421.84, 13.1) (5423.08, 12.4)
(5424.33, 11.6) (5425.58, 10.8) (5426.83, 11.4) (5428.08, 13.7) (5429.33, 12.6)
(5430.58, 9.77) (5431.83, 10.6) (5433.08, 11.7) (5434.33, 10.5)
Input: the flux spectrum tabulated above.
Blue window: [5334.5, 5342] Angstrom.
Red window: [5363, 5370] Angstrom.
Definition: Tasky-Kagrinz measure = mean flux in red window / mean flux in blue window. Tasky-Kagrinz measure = 1.07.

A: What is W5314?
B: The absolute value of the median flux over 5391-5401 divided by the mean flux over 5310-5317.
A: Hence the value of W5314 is 0.91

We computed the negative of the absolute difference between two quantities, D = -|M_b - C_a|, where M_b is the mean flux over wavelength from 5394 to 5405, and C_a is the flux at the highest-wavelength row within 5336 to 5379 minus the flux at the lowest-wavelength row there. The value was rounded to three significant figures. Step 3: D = -12.6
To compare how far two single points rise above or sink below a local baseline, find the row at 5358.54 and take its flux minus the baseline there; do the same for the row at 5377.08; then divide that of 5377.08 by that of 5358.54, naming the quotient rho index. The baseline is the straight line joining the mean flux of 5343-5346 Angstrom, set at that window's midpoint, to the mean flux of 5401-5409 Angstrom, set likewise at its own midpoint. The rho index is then 0.5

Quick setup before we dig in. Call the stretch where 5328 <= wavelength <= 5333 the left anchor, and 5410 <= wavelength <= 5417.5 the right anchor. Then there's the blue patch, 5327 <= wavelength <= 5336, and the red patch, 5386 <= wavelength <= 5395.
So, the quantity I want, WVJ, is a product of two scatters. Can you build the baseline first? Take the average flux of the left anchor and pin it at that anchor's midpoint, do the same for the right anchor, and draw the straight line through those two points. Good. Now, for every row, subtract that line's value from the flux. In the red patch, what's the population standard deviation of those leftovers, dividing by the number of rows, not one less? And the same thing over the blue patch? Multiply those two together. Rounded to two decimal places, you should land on 0.80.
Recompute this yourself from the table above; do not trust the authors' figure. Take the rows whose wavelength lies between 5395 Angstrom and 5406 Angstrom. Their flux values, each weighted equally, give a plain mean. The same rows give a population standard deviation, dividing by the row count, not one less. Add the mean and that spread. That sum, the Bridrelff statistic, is 13.3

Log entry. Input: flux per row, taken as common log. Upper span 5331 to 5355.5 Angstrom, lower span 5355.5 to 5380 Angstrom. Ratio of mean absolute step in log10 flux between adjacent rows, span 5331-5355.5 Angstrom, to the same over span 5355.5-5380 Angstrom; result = 1.15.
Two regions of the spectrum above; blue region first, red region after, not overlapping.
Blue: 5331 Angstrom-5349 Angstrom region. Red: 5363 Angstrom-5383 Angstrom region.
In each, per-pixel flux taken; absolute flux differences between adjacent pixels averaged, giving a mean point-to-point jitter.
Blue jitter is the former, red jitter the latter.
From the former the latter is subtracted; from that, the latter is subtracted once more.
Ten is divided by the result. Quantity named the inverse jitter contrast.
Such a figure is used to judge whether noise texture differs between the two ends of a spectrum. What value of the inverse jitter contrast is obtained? -27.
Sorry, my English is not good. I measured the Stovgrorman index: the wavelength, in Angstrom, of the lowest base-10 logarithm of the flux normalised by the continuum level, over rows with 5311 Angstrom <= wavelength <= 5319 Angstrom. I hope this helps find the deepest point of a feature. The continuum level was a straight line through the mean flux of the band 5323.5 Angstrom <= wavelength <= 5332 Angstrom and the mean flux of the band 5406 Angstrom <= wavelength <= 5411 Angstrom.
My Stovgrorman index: 5315.53 Angstrom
